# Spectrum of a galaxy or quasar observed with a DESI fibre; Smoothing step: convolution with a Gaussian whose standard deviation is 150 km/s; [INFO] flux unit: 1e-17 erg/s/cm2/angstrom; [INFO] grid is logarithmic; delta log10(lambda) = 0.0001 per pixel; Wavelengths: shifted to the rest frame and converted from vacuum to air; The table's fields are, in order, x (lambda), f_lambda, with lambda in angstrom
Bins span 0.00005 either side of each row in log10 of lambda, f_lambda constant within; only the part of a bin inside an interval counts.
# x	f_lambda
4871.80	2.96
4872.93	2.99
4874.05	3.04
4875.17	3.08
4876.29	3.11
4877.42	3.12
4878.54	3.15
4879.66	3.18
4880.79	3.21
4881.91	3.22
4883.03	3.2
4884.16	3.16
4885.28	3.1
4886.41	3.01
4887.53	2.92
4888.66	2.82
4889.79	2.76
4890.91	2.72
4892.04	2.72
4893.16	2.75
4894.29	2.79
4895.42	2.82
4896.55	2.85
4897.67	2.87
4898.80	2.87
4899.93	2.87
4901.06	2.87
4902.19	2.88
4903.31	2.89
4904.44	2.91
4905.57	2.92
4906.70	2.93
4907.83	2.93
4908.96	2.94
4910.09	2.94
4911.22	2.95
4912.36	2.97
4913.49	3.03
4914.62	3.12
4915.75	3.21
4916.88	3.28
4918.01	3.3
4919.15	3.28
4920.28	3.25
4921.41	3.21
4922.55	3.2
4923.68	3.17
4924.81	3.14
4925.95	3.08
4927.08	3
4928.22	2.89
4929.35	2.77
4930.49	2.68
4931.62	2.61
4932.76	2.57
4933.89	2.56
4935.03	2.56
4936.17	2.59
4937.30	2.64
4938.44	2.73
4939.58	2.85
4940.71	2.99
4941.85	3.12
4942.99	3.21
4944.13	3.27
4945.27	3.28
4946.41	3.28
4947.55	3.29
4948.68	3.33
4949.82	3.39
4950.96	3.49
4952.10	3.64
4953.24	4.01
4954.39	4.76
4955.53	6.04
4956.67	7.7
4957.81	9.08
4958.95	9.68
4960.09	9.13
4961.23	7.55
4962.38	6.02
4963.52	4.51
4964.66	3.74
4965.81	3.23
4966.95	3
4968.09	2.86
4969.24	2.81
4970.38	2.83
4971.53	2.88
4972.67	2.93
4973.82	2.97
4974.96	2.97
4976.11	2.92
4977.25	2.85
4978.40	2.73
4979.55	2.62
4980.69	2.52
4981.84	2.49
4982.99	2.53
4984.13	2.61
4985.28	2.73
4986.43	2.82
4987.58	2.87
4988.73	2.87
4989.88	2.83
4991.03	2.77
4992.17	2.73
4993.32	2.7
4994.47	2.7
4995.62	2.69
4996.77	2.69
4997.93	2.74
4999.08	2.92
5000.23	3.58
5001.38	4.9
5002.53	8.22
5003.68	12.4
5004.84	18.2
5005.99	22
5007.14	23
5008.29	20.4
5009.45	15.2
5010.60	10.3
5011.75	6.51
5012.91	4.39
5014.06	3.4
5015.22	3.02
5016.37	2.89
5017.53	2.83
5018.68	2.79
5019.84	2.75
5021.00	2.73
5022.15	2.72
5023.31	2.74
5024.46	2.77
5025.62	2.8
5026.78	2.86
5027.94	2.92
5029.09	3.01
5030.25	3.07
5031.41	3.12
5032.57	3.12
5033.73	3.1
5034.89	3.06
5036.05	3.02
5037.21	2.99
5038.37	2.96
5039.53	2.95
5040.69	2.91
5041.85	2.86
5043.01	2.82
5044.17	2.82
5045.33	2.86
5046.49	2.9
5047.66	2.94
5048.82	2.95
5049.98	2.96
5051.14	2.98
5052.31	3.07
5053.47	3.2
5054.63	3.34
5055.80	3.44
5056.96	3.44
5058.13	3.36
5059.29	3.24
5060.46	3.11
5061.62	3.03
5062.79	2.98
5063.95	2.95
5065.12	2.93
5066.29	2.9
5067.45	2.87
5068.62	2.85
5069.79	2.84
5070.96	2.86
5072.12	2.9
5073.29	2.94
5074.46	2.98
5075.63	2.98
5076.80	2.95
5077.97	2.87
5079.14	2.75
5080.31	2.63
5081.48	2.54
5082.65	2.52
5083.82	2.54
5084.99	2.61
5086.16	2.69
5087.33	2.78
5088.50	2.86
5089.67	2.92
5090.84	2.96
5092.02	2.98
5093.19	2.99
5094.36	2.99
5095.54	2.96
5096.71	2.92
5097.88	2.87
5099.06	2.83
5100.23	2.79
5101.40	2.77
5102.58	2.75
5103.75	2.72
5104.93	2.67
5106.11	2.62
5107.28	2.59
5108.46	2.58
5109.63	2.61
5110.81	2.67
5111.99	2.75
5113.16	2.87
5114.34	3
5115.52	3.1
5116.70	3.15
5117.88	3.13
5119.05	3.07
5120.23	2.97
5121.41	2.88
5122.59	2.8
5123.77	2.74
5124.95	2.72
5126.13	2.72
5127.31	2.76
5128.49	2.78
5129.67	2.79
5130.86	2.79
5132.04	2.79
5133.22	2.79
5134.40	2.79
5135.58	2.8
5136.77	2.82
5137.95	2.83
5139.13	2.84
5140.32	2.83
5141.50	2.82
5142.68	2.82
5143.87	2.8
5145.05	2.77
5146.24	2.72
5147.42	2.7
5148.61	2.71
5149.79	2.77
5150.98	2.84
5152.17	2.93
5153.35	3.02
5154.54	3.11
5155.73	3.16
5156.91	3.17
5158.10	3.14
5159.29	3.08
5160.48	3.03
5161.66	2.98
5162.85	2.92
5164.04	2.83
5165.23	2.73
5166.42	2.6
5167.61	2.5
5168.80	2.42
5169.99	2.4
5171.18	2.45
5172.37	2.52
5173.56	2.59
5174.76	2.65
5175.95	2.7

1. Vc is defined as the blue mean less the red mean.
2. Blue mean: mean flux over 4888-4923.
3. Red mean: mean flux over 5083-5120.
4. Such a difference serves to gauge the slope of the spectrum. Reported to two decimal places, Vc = 0.13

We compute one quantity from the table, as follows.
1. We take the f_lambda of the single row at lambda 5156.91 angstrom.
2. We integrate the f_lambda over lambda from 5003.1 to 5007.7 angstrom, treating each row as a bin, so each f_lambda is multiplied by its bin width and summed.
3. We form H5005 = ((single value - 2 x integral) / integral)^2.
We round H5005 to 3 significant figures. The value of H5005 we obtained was 3.86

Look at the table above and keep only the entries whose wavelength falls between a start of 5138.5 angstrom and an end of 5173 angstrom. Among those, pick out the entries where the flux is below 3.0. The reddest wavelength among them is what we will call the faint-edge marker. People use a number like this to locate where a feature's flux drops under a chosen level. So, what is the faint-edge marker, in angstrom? 5172.37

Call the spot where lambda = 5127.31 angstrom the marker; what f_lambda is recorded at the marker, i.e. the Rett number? 2.76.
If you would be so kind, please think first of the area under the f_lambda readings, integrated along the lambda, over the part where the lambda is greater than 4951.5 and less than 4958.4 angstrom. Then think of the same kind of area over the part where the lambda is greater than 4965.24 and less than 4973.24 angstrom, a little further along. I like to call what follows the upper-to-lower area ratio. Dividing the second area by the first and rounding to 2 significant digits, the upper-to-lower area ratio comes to 0.58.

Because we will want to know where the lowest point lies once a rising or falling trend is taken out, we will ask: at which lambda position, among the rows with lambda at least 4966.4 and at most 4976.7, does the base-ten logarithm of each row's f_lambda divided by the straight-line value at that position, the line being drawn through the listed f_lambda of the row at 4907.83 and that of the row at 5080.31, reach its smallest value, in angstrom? 4969.24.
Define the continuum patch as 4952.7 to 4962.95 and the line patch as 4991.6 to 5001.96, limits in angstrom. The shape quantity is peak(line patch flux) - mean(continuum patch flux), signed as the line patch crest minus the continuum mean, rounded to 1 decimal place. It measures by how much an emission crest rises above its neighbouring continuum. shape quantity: -2.2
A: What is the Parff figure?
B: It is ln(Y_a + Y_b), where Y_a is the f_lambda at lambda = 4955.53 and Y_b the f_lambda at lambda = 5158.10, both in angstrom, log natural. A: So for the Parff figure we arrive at 2.22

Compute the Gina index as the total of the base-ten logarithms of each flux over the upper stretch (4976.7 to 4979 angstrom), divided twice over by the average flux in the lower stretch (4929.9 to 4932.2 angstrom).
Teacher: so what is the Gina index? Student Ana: 0.13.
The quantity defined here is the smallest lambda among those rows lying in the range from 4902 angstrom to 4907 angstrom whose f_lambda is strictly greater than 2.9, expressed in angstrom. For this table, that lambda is 4904.44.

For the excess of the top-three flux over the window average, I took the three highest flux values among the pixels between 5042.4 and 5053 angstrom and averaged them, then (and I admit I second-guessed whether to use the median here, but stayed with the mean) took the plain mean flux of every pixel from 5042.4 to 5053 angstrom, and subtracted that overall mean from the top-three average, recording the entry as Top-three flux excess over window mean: 0.08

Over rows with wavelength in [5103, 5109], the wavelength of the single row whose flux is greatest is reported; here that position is 5103.75 angstrom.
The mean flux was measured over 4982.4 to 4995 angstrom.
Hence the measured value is 2.74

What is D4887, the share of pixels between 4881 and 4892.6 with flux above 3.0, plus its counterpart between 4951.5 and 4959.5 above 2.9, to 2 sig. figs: 1.5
